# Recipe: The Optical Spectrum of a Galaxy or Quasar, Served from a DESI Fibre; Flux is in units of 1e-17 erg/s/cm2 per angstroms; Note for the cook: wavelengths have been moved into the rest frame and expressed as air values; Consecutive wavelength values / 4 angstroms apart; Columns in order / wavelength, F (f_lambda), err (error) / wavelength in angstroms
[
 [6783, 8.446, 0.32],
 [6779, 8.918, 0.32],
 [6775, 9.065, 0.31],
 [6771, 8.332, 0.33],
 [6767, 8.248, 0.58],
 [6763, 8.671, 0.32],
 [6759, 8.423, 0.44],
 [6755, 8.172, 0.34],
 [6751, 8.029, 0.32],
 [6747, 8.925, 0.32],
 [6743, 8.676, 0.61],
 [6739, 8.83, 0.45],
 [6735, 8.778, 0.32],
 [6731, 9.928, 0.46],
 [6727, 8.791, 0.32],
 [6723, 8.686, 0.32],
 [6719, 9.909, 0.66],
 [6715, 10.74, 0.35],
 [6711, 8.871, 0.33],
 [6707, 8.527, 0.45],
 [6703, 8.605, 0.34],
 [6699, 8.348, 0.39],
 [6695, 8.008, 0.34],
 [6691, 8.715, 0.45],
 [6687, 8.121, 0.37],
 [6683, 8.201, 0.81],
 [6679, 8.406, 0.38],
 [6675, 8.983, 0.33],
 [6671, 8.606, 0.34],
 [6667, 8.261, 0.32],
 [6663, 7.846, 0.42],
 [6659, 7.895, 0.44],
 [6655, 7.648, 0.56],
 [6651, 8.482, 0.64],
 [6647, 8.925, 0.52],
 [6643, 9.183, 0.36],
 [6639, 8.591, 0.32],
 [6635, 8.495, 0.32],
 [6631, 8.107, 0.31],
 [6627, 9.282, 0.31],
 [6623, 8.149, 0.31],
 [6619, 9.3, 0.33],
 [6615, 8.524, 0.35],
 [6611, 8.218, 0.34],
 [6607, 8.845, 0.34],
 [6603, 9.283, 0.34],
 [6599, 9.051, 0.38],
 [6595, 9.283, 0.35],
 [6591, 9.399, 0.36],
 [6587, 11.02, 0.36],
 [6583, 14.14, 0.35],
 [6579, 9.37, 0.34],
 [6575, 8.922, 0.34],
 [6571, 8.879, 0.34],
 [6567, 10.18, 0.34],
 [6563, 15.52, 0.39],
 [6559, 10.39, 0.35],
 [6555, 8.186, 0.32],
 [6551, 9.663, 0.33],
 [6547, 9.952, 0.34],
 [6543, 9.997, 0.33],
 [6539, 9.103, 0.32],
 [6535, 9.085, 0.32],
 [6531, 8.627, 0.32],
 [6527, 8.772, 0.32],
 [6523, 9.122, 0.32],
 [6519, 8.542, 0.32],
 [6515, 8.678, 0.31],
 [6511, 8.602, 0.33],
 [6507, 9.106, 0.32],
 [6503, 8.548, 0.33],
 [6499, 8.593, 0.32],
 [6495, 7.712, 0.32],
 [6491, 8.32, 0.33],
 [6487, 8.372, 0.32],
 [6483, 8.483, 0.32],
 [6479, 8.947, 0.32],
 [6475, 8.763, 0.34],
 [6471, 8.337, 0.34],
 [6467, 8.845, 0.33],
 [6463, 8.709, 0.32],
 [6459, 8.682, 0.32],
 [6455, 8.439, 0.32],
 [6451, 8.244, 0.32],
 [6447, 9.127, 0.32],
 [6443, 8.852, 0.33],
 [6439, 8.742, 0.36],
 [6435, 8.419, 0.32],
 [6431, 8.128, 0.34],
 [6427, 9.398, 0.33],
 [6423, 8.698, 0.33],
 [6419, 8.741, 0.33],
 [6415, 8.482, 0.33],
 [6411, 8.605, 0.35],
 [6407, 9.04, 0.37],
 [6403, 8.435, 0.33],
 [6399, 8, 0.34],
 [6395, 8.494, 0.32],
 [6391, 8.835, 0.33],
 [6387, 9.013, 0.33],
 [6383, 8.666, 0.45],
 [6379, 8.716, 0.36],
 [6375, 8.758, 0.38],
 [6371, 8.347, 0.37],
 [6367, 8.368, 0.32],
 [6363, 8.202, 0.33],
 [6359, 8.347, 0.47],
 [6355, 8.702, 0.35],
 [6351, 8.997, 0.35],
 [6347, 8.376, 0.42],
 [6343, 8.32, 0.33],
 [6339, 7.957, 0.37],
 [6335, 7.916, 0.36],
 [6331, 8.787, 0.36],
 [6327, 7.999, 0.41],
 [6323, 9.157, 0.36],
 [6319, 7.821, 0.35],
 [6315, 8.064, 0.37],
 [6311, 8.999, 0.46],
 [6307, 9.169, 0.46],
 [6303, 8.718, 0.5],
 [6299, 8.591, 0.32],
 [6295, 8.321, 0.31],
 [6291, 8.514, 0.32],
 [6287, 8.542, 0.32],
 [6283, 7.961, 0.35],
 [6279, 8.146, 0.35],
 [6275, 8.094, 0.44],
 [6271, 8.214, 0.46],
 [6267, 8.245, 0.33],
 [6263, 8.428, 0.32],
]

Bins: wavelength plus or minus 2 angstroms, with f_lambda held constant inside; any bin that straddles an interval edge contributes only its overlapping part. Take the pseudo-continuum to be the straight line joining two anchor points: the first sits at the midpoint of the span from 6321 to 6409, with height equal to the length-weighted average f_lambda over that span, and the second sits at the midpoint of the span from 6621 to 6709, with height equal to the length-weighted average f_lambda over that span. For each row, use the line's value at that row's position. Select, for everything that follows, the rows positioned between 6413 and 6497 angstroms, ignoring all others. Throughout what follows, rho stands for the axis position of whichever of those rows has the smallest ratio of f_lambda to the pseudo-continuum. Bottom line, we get 6495 angstroms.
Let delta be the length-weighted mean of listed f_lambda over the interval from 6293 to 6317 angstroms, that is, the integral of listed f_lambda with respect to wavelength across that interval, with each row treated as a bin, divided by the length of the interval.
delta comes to 8.6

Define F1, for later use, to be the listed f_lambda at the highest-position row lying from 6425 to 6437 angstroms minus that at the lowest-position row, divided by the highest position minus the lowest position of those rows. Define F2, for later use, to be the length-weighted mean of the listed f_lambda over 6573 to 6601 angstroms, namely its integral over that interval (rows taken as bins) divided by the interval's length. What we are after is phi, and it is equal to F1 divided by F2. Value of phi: -0.012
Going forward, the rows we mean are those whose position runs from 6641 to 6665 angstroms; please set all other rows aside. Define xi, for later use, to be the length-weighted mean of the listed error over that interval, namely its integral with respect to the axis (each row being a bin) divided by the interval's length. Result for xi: 0.49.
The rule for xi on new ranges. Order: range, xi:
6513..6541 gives 0.32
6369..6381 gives 0.37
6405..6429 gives 0.34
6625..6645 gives 0.32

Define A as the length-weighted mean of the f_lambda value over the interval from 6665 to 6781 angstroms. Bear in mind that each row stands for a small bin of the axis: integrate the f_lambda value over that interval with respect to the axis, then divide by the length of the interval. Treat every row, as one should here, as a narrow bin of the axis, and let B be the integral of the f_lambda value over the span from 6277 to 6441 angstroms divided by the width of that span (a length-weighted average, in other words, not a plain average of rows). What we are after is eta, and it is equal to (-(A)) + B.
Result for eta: -0.2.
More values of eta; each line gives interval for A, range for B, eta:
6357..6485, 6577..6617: 1.1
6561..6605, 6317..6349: -2.2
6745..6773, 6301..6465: 0.2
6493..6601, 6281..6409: -1.1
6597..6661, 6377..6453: 0.0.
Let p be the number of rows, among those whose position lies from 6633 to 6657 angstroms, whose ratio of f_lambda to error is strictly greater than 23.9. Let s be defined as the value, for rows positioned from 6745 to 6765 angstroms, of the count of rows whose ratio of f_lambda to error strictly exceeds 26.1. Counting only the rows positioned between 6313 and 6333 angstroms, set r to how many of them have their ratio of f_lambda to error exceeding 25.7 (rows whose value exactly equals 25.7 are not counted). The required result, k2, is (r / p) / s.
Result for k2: 0.00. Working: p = 3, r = 0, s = 2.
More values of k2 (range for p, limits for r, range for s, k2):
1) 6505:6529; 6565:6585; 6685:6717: 0.42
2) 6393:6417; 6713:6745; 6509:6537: 0.13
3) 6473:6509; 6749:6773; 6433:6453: 0.04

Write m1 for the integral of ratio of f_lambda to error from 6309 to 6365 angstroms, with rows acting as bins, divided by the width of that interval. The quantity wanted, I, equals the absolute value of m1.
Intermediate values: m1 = 22.5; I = 22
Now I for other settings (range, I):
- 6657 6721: 22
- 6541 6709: 25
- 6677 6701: 20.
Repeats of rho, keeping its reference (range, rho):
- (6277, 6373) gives 6319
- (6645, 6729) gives 6655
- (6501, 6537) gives 6519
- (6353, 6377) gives 6363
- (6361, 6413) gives 6399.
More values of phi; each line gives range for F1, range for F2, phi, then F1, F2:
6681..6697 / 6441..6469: -0.002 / -0.02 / 8.7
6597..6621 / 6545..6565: 0.001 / 0.01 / 10.7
